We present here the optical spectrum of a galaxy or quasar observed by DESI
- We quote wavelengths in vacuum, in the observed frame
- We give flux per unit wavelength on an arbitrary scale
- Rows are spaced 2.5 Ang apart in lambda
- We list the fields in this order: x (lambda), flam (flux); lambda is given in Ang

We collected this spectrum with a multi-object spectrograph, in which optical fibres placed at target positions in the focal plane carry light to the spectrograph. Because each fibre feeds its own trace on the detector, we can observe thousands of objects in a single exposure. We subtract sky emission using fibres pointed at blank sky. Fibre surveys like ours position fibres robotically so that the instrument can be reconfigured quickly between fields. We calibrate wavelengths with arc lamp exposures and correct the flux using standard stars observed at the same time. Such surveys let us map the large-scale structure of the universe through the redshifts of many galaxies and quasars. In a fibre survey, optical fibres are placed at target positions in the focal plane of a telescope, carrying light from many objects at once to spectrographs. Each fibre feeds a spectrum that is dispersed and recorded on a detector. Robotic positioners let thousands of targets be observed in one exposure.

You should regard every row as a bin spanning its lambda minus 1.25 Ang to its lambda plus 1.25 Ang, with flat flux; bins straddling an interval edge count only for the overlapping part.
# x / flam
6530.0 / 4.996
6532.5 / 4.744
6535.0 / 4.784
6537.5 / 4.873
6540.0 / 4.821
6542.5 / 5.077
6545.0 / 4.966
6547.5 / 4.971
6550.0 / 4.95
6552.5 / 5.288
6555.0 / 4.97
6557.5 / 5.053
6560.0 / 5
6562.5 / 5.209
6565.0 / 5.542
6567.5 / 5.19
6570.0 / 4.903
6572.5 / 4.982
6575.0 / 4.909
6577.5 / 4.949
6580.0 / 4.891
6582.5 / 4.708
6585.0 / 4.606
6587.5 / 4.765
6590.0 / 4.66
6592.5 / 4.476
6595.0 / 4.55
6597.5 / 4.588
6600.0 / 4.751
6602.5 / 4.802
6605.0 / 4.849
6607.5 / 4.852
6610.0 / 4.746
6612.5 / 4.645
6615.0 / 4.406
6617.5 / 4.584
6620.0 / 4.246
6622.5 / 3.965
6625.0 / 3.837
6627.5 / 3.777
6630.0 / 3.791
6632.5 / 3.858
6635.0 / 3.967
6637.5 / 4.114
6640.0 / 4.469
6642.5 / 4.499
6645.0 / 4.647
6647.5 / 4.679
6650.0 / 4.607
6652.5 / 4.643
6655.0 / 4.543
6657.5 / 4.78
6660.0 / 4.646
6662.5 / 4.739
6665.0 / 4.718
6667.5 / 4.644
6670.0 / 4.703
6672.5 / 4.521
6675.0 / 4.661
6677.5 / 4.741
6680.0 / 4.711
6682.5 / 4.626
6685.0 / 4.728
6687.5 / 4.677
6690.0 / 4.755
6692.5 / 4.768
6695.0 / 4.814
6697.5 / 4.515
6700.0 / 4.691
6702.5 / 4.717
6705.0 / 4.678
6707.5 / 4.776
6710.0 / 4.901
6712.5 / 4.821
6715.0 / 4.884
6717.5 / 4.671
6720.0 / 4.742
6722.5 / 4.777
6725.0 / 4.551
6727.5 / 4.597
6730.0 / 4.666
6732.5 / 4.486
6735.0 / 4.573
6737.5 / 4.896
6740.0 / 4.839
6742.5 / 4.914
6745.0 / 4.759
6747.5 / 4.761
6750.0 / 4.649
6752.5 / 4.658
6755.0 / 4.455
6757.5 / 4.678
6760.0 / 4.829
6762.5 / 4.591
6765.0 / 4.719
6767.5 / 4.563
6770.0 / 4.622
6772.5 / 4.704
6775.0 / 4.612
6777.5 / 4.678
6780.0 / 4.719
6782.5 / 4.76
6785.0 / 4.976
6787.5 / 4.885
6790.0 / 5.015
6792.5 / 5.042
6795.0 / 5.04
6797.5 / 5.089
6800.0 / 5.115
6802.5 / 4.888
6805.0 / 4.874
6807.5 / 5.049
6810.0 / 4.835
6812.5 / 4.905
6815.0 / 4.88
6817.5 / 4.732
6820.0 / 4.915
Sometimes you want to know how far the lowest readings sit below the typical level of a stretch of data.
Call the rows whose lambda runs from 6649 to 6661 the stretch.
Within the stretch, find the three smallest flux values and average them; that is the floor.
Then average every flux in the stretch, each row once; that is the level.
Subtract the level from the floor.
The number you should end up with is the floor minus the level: -0.05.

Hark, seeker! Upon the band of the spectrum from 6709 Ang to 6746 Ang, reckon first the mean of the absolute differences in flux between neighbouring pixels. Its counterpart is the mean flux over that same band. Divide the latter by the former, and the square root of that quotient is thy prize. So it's 6.3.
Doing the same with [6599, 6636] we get 5.9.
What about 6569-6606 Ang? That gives 7.0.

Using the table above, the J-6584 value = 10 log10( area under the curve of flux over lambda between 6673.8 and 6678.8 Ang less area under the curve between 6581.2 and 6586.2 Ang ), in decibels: -7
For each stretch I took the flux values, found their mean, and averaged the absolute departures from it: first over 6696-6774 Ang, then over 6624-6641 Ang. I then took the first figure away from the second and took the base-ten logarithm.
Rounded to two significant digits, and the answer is -1.1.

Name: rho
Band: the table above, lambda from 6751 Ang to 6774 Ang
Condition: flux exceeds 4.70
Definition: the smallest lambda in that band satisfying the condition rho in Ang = 6760.0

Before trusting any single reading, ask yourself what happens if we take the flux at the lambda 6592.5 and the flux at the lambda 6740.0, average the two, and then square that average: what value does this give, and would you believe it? 22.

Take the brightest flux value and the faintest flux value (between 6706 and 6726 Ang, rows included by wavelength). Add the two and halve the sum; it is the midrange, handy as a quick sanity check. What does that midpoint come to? 4.73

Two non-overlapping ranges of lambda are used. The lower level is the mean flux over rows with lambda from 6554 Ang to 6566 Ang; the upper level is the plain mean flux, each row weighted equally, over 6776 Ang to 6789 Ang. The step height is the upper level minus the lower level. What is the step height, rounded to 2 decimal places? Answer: -0.35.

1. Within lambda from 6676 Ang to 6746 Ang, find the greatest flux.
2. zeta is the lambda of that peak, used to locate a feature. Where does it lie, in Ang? 6742.5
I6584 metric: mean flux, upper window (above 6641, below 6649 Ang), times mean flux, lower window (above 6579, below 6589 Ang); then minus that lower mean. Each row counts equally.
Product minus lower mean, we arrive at 17.1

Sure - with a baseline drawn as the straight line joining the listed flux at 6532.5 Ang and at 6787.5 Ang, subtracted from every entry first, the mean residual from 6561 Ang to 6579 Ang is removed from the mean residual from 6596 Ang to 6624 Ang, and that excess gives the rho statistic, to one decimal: -0.5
